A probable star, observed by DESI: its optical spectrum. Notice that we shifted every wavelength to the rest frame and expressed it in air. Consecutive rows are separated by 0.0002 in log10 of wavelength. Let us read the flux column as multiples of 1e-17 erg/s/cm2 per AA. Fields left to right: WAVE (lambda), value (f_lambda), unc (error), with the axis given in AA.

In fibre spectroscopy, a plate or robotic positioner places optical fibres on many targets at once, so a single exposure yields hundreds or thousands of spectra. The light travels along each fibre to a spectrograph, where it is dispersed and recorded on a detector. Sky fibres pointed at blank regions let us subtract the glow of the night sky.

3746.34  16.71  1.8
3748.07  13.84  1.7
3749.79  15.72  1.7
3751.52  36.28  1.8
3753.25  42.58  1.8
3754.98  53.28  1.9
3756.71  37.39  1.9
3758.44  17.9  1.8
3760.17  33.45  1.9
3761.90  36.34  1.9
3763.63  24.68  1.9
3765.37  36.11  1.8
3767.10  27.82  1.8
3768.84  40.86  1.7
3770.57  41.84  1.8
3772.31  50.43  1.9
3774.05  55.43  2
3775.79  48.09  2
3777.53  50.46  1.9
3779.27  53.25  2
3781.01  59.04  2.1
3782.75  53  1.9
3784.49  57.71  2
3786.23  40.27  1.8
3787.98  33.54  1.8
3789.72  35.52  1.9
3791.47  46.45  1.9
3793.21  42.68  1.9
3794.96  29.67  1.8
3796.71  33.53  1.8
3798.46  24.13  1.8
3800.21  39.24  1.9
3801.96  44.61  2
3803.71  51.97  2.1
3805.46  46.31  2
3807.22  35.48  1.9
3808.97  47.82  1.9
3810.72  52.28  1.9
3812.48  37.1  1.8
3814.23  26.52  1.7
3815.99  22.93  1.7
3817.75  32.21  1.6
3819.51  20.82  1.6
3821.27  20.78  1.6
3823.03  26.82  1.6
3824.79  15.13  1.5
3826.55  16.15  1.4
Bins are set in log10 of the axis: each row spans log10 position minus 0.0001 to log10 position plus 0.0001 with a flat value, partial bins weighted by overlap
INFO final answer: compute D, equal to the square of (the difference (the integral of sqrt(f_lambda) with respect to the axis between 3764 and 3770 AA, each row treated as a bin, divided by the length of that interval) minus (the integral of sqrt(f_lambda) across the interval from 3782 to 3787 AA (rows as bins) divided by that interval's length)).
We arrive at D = 1.6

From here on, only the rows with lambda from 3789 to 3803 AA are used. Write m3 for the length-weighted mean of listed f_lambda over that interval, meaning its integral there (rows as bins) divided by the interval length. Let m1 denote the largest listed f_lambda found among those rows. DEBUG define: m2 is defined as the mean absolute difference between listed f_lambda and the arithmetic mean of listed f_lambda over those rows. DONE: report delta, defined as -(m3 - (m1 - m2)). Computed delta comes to 3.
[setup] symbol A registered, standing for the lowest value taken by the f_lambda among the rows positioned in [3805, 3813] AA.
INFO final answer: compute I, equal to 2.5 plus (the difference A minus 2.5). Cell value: 35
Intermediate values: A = 35.48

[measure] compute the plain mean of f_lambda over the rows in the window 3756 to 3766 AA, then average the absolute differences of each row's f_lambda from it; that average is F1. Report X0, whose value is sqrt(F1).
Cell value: 2.54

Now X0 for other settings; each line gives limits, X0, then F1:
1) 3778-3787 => 2.23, 5.0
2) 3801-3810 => 2.04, 4.2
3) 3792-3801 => 2.38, 5.7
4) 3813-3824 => 1.87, 3.5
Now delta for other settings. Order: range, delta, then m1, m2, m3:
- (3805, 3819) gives 7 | 52.28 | 8.4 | 37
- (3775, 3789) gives 3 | 59.04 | 6.6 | 49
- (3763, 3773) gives 6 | 50.43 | 7.4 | 37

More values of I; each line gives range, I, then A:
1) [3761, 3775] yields 25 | 24.68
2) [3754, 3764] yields 18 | 17.9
